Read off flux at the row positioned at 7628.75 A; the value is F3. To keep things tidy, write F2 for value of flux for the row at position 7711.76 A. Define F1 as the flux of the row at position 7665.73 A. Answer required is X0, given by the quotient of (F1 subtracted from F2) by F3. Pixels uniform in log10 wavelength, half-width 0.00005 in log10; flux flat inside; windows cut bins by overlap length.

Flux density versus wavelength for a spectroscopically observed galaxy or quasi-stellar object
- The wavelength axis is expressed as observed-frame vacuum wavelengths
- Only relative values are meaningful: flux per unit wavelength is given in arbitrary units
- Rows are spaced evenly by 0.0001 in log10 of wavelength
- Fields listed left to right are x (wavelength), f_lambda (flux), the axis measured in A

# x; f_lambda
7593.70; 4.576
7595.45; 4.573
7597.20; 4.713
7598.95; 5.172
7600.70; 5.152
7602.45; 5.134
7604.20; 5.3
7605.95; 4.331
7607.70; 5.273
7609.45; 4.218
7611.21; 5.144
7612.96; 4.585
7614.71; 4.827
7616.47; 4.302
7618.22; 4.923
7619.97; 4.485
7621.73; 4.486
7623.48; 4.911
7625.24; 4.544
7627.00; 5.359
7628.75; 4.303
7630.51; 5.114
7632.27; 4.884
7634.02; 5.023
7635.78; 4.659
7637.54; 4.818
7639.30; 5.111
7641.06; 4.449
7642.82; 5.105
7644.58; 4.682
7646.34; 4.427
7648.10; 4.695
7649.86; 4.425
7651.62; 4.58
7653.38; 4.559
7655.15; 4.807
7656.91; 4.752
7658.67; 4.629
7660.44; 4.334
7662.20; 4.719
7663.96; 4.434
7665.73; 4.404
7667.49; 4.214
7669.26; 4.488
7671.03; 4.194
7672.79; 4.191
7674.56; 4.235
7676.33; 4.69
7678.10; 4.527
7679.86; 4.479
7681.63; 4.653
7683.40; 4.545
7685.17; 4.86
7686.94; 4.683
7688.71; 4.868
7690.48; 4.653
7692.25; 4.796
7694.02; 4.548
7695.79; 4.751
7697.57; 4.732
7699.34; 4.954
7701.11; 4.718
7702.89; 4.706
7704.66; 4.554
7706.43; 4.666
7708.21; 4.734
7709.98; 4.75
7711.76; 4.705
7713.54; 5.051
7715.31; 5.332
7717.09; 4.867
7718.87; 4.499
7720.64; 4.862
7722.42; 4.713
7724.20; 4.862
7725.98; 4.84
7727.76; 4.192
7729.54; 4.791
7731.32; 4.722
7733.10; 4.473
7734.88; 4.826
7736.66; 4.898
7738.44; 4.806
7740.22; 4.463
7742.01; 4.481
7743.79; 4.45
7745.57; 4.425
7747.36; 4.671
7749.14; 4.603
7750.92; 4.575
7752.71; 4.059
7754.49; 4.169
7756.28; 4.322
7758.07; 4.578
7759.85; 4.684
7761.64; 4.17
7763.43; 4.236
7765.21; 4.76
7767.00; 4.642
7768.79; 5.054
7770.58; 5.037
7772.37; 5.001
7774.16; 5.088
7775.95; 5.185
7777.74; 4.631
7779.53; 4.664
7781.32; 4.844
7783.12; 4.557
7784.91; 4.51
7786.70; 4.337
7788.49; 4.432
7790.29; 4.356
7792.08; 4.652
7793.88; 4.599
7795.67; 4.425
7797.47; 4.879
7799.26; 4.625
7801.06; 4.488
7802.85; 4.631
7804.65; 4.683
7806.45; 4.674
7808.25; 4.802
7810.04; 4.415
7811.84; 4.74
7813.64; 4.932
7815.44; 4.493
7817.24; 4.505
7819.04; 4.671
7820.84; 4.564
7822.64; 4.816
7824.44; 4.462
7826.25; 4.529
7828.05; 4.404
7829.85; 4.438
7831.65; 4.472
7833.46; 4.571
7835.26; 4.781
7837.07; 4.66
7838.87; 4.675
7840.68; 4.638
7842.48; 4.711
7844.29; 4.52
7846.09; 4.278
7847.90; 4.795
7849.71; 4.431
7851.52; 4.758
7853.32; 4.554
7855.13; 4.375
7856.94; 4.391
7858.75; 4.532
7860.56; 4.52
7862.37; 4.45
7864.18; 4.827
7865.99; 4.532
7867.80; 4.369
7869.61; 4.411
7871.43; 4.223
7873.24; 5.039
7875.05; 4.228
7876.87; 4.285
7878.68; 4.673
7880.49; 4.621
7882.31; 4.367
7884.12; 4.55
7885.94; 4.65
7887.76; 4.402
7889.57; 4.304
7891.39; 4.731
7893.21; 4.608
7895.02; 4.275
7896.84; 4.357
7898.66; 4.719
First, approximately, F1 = 4.404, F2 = 4.705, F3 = 4.303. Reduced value 0.070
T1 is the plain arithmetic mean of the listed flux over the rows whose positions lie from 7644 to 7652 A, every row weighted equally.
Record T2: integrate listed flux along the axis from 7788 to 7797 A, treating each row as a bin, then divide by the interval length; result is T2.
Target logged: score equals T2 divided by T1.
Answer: 0.989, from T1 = 4.56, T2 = 4.51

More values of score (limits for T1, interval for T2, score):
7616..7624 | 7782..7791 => 0.962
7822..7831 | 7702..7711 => 1.034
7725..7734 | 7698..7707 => 1.027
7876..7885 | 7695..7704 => 1.059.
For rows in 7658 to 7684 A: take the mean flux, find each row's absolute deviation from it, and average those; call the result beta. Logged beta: 0.152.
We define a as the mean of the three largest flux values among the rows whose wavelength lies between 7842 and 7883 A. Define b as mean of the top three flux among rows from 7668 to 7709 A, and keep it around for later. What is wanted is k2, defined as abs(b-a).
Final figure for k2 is 0.01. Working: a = 4.89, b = 4.89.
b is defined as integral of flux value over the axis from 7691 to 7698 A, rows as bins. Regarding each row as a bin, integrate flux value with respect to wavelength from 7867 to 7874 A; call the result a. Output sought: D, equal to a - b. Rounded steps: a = 31.5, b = 33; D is -1.4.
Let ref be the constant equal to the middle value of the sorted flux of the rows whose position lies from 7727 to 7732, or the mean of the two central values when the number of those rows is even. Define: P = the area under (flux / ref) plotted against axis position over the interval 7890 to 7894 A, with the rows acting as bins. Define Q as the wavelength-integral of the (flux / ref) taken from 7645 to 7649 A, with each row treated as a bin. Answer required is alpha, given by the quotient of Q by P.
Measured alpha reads 1.0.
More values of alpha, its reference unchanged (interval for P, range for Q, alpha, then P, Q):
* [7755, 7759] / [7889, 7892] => 0.8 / 3.75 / 2.87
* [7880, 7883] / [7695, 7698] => 1.1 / 2.84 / 3.01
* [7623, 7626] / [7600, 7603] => 1.1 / 2.99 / 3.27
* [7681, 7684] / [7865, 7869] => 1.3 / 2.92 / 3.78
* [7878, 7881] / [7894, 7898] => 1.2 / 2.96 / 3.69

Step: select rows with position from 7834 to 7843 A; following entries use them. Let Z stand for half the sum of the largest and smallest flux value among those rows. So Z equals 4.71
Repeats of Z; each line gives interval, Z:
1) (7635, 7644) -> 4.78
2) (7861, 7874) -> 4.63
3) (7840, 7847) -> 4.49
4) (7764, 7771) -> 4.85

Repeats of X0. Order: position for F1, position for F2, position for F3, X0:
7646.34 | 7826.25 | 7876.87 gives 0.024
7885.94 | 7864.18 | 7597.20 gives 0.038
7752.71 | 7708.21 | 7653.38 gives 0.148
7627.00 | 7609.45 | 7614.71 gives -0.236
